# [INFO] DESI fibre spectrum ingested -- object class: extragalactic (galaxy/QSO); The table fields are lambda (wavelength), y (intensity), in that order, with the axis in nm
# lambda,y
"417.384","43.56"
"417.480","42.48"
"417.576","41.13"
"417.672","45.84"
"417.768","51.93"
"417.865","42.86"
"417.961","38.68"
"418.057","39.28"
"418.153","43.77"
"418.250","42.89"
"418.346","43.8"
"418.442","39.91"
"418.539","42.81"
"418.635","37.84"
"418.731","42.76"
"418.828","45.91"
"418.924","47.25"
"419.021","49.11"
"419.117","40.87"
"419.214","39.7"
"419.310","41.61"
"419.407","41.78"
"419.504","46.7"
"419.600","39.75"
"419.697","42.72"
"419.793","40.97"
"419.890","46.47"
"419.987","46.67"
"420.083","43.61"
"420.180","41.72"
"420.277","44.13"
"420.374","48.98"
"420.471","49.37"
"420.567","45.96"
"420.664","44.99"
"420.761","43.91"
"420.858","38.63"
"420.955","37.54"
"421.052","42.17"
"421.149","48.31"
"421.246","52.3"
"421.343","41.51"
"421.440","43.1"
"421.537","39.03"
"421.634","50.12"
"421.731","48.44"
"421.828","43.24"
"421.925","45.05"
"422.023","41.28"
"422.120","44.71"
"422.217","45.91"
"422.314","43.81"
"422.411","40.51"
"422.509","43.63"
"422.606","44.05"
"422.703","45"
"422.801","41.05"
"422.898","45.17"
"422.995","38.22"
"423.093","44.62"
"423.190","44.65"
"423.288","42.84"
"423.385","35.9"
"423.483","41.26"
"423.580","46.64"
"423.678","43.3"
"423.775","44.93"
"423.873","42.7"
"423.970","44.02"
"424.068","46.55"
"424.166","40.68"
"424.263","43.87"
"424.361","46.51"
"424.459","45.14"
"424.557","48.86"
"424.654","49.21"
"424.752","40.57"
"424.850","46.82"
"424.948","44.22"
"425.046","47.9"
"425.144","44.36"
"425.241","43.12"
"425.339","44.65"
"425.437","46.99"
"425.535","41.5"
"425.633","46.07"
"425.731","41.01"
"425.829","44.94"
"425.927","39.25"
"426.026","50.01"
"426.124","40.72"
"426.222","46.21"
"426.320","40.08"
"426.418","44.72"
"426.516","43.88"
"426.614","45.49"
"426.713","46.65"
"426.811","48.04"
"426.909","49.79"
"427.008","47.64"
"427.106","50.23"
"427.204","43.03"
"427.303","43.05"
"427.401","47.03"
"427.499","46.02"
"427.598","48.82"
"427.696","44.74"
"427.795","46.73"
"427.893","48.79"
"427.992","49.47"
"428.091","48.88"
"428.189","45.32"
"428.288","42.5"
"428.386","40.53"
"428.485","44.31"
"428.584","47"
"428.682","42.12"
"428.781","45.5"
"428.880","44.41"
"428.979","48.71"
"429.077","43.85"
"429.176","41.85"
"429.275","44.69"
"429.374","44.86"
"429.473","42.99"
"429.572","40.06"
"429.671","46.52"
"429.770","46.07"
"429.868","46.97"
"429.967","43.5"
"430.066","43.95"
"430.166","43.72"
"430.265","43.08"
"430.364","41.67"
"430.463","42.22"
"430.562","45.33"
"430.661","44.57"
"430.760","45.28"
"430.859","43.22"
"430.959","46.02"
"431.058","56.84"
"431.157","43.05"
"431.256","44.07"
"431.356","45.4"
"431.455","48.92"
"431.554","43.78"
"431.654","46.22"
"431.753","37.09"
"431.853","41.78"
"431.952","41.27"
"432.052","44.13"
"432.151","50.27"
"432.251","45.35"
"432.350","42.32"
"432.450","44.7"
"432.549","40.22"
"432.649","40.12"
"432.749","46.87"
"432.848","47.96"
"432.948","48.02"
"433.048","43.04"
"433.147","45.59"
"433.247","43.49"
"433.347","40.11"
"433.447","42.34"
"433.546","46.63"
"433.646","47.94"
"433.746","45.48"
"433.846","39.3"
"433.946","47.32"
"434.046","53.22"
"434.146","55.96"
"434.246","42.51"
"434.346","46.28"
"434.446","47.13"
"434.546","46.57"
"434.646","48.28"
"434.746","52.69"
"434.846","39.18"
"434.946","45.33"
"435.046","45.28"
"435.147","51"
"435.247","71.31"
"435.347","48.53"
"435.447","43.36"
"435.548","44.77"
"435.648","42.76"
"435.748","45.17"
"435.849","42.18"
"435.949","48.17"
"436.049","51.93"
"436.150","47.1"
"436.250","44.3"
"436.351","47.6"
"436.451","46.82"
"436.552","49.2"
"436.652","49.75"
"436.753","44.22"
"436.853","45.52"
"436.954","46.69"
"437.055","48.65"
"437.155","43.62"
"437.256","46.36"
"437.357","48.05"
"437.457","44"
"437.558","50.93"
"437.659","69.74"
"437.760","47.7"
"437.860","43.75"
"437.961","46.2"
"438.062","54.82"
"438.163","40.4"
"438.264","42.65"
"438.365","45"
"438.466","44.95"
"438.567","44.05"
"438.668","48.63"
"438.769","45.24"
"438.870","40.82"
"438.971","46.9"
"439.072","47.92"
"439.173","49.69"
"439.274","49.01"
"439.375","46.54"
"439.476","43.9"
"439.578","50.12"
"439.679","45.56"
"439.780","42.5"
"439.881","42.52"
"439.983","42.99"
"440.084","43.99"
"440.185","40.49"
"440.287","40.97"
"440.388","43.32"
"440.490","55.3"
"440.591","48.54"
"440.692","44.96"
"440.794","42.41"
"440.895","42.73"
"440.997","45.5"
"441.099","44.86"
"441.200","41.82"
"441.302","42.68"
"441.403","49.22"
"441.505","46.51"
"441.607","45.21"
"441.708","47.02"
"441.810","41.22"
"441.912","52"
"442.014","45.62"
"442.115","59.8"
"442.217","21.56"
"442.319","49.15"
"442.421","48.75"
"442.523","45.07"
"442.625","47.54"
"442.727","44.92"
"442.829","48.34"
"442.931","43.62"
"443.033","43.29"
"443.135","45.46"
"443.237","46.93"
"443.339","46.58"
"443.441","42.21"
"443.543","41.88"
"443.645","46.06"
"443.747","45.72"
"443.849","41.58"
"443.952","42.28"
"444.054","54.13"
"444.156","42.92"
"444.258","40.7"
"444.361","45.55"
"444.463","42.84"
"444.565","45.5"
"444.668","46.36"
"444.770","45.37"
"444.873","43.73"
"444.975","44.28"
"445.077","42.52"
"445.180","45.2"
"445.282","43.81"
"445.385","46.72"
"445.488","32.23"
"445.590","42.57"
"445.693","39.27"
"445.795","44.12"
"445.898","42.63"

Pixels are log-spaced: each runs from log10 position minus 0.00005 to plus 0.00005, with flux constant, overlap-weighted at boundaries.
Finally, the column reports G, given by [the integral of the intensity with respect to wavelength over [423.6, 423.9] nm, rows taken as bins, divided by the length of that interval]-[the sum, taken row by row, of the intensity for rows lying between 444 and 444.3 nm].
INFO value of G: -93.8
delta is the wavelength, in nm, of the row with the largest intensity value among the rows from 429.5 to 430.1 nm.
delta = 429.868 nm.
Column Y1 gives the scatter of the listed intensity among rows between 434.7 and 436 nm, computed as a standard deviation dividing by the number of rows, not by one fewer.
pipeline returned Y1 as 7.7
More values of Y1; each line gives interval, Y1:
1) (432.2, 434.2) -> 4.2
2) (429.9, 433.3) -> 3.4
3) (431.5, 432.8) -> 3.3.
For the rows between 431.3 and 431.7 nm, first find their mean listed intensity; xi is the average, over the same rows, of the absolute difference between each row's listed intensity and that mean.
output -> 1.49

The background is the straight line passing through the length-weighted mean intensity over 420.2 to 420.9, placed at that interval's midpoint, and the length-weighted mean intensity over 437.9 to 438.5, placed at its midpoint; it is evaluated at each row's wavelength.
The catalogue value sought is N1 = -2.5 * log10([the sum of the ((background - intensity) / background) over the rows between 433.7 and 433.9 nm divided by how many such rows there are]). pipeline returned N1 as 2.9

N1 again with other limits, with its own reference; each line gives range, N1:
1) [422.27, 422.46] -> 3.0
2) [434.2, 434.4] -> 4.1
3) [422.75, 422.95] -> 3.4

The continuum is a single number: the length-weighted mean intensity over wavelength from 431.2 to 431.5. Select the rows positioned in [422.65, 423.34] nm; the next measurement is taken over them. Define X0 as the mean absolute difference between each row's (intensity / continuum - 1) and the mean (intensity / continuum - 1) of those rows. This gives 0.044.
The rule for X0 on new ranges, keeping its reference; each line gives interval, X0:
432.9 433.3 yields 0.038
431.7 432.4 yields 0.064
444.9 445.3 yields 0.017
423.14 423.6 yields 0.064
